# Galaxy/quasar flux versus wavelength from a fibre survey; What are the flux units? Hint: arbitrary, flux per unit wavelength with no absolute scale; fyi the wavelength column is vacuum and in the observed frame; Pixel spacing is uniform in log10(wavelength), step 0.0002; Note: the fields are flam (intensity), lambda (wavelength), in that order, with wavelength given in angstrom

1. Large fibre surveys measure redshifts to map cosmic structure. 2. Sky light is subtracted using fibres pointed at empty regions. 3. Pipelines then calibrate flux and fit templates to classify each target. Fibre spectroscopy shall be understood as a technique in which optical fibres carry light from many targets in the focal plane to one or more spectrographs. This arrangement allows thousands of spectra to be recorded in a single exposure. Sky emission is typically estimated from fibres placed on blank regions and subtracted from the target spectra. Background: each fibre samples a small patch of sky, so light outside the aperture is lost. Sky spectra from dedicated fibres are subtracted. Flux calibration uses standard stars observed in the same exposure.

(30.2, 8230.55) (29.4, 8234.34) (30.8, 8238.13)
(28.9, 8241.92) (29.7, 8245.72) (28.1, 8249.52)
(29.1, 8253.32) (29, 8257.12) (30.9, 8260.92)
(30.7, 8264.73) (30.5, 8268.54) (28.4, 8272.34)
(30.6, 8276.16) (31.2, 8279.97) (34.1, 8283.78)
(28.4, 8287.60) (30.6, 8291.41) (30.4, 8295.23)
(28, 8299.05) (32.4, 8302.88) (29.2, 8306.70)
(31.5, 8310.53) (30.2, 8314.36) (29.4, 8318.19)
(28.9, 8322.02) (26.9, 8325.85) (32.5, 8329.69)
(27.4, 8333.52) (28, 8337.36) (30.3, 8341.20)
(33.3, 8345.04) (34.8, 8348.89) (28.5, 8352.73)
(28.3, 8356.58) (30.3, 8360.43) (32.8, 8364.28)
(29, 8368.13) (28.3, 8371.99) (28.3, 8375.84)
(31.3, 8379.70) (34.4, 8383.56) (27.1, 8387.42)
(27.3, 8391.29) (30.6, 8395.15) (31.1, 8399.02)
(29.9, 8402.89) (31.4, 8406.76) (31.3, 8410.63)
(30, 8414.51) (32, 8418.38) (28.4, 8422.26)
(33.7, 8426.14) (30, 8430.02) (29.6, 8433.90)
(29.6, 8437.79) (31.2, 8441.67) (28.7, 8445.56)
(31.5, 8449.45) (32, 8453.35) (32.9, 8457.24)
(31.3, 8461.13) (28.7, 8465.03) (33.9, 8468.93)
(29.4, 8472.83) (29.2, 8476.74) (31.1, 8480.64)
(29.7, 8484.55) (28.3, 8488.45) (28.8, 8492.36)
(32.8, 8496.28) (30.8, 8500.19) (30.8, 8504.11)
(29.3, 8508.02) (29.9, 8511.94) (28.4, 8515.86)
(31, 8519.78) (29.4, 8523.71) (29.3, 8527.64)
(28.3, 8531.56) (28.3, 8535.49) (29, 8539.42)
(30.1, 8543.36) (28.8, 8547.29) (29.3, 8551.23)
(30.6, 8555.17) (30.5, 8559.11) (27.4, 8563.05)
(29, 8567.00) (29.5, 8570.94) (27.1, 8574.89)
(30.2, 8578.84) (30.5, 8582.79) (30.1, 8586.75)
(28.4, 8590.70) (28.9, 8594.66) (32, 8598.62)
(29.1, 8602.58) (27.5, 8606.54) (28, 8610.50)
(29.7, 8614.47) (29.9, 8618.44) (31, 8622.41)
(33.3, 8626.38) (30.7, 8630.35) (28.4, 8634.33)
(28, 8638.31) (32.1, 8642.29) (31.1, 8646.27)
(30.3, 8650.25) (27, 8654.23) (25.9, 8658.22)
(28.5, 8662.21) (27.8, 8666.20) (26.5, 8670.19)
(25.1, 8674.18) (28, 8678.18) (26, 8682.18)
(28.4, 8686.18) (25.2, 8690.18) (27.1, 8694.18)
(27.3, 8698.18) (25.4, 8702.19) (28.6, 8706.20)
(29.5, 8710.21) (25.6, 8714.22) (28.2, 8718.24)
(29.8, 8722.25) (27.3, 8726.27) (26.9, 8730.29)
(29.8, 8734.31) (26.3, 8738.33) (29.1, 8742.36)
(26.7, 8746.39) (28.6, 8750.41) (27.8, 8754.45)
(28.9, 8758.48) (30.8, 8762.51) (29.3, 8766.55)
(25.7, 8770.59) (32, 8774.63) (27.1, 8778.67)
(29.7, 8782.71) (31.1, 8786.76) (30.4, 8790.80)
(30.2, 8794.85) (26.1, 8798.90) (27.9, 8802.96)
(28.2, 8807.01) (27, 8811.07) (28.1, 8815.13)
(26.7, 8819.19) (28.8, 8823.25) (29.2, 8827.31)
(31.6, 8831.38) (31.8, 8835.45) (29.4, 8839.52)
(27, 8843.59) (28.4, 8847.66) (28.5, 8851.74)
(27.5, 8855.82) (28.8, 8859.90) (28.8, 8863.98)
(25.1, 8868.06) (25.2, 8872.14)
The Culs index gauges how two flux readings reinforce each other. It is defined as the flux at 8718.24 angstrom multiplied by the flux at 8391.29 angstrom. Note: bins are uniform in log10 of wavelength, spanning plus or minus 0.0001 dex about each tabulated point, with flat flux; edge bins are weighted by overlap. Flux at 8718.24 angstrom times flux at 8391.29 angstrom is 770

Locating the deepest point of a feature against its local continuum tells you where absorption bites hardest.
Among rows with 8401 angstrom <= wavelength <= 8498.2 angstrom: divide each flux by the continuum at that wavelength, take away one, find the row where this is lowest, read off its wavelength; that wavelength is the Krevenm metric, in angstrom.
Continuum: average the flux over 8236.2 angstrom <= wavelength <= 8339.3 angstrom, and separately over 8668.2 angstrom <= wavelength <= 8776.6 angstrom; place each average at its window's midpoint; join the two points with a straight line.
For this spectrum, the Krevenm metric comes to 8422.26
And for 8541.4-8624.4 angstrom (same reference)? 8574.89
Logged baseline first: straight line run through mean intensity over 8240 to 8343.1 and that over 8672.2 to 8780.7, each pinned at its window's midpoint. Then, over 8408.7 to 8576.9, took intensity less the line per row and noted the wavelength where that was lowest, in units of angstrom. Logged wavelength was 8574.89 angstrom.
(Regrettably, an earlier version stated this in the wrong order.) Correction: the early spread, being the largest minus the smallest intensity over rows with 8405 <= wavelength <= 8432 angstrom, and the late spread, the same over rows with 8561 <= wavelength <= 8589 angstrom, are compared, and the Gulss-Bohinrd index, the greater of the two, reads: 5.3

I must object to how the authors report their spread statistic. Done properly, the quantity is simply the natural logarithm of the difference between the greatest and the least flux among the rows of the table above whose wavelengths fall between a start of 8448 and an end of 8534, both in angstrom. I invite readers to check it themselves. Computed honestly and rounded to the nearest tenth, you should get 1.7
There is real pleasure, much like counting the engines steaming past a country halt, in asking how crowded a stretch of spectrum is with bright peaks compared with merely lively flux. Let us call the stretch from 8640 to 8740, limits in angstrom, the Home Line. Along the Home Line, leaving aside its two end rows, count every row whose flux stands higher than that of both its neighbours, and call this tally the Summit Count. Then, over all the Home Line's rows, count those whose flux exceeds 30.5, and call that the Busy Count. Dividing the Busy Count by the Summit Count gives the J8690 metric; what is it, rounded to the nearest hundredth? 0.29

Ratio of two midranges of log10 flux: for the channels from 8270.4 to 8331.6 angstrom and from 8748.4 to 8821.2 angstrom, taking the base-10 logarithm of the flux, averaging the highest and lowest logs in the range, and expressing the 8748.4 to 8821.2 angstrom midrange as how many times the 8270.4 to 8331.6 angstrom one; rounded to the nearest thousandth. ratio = 0.984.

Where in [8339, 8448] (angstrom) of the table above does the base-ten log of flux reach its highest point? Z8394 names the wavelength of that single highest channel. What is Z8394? 8348.89 angstrom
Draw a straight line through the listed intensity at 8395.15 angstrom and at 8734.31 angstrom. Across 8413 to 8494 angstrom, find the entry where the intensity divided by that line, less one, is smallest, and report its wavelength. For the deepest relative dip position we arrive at 8422.26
